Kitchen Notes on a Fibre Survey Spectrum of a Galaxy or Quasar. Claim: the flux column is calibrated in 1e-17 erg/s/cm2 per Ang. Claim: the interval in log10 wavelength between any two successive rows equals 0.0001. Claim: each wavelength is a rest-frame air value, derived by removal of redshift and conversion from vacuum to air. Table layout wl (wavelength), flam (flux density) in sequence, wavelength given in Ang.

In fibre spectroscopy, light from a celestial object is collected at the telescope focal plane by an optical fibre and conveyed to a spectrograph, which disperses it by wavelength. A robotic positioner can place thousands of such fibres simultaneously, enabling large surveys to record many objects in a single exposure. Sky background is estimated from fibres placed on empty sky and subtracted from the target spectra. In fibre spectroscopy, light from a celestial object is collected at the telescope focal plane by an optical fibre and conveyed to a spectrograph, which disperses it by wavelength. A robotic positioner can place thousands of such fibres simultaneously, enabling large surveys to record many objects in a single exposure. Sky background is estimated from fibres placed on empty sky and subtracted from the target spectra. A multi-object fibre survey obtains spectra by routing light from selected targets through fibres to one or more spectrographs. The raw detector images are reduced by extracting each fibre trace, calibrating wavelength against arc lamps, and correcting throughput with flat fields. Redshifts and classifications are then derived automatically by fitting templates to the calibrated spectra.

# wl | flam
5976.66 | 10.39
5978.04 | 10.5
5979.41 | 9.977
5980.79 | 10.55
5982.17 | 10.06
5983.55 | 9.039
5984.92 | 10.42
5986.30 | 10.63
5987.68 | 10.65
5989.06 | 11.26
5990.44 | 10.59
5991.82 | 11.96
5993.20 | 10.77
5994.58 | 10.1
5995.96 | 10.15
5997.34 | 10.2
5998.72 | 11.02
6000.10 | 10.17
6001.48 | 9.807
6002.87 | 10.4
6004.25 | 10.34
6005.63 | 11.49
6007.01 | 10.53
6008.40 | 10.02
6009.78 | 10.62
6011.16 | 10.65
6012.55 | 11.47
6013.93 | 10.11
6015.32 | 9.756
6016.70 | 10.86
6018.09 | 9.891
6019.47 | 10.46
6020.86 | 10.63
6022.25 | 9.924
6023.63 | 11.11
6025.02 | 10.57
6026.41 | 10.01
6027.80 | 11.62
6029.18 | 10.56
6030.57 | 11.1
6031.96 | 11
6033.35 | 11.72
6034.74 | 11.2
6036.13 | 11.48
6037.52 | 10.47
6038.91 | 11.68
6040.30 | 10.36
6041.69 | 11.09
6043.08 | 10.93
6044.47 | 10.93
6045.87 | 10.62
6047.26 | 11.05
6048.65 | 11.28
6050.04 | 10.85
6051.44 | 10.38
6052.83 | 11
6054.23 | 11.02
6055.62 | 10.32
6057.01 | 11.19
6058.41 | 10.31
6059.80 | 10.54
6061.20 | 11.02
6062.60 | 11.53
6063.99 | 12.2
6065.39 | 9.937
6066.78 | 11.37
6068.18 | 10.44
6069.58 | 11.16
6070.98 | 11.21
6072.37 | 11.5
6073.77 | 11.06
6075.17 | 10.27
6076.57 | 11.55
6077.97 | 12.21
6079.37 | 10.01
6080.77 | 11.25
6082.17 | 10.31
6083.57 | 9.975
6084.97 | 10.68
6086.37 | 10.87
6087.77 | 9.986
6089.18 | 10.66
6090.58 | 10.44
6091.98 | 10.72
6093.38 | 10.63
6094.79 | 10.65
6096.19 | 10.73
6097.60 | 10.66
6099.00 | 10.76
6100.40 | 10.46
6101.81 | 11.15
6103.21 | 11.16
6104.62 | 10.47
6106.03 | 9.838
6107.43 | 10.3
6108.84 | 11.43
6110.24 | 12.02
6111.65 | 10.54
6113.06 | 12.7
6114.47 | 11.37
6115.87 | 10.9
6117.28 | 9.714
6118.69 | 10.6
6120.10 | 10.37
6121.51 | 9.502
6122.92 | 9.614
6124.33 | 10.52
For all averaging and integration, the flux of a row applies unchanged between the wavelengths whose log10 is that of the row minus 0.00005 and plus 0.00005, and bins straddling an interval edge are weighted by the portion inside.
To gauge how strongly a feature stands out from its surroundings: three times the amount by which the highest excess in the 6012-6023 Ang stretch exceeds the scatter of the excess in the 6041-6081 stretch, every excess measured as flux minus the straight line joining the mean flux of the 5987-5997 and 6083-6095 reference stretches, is 0.6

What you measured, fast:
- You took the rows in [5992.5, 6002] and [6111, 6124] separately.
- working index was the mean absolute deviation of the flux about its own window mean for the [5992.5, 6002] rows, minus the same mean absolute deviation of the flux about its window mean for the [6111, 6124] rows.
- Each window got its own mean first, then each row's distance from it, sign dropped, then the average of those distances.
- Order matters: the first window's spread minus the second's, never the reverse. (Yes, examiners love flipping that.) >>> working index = -0.38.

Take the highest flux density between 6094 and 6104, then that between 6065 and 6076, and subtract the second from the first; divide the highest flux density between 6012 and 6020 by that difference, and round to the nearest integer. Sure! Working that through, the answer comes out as -34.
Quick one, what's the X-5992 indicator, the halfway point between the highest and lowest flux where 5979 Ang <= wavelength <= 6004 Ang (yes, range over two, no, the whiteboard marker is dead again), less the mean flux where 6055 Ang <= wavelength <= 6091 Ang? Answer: -0.35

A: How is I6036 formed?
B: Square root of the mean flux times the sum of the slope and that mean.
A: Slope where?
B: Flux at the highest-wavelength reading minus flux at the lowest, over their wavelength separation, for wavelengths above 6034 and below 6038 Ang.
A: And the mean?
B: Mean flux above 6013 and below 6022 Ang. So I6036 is 10.2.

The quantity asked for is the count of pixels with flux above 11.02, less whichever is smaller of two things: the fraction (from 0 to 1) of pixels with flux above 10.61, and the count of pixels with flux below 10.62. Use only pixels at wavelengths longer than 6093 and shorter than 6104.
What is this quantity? 1.1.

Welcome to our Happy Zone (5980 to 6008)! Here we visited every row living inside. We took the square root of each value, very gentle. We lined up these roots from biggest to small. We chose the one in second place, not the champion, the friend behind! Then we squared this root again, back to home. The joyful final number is 11.5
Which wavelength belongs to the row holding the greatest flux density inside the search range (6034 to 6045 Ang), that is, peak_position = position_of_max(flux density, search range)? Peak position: 6038.91 Ang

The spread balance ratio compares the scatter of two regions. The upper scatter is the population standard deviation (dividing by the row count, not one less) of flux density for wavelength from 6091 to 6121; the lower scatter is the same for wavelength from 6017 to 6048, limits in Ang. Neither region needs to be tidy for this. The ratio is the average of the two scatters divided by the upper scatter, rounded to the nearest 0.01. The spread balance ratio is 0.90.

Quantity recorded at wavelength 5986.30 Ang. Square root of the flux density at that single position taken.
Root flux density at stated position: 3.26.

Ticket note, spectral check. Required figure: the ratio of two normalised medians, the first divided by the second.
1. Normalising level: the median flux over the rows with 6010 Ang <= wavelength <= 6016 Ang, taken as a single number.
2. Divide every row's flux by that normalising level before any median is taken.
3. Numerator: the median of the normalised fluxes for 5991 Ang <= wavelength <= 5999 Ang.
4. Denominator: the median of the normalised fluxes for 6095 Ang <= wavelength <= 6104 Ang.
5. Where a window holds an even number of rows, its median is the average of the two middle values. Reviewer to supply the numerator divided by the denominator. 0.98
